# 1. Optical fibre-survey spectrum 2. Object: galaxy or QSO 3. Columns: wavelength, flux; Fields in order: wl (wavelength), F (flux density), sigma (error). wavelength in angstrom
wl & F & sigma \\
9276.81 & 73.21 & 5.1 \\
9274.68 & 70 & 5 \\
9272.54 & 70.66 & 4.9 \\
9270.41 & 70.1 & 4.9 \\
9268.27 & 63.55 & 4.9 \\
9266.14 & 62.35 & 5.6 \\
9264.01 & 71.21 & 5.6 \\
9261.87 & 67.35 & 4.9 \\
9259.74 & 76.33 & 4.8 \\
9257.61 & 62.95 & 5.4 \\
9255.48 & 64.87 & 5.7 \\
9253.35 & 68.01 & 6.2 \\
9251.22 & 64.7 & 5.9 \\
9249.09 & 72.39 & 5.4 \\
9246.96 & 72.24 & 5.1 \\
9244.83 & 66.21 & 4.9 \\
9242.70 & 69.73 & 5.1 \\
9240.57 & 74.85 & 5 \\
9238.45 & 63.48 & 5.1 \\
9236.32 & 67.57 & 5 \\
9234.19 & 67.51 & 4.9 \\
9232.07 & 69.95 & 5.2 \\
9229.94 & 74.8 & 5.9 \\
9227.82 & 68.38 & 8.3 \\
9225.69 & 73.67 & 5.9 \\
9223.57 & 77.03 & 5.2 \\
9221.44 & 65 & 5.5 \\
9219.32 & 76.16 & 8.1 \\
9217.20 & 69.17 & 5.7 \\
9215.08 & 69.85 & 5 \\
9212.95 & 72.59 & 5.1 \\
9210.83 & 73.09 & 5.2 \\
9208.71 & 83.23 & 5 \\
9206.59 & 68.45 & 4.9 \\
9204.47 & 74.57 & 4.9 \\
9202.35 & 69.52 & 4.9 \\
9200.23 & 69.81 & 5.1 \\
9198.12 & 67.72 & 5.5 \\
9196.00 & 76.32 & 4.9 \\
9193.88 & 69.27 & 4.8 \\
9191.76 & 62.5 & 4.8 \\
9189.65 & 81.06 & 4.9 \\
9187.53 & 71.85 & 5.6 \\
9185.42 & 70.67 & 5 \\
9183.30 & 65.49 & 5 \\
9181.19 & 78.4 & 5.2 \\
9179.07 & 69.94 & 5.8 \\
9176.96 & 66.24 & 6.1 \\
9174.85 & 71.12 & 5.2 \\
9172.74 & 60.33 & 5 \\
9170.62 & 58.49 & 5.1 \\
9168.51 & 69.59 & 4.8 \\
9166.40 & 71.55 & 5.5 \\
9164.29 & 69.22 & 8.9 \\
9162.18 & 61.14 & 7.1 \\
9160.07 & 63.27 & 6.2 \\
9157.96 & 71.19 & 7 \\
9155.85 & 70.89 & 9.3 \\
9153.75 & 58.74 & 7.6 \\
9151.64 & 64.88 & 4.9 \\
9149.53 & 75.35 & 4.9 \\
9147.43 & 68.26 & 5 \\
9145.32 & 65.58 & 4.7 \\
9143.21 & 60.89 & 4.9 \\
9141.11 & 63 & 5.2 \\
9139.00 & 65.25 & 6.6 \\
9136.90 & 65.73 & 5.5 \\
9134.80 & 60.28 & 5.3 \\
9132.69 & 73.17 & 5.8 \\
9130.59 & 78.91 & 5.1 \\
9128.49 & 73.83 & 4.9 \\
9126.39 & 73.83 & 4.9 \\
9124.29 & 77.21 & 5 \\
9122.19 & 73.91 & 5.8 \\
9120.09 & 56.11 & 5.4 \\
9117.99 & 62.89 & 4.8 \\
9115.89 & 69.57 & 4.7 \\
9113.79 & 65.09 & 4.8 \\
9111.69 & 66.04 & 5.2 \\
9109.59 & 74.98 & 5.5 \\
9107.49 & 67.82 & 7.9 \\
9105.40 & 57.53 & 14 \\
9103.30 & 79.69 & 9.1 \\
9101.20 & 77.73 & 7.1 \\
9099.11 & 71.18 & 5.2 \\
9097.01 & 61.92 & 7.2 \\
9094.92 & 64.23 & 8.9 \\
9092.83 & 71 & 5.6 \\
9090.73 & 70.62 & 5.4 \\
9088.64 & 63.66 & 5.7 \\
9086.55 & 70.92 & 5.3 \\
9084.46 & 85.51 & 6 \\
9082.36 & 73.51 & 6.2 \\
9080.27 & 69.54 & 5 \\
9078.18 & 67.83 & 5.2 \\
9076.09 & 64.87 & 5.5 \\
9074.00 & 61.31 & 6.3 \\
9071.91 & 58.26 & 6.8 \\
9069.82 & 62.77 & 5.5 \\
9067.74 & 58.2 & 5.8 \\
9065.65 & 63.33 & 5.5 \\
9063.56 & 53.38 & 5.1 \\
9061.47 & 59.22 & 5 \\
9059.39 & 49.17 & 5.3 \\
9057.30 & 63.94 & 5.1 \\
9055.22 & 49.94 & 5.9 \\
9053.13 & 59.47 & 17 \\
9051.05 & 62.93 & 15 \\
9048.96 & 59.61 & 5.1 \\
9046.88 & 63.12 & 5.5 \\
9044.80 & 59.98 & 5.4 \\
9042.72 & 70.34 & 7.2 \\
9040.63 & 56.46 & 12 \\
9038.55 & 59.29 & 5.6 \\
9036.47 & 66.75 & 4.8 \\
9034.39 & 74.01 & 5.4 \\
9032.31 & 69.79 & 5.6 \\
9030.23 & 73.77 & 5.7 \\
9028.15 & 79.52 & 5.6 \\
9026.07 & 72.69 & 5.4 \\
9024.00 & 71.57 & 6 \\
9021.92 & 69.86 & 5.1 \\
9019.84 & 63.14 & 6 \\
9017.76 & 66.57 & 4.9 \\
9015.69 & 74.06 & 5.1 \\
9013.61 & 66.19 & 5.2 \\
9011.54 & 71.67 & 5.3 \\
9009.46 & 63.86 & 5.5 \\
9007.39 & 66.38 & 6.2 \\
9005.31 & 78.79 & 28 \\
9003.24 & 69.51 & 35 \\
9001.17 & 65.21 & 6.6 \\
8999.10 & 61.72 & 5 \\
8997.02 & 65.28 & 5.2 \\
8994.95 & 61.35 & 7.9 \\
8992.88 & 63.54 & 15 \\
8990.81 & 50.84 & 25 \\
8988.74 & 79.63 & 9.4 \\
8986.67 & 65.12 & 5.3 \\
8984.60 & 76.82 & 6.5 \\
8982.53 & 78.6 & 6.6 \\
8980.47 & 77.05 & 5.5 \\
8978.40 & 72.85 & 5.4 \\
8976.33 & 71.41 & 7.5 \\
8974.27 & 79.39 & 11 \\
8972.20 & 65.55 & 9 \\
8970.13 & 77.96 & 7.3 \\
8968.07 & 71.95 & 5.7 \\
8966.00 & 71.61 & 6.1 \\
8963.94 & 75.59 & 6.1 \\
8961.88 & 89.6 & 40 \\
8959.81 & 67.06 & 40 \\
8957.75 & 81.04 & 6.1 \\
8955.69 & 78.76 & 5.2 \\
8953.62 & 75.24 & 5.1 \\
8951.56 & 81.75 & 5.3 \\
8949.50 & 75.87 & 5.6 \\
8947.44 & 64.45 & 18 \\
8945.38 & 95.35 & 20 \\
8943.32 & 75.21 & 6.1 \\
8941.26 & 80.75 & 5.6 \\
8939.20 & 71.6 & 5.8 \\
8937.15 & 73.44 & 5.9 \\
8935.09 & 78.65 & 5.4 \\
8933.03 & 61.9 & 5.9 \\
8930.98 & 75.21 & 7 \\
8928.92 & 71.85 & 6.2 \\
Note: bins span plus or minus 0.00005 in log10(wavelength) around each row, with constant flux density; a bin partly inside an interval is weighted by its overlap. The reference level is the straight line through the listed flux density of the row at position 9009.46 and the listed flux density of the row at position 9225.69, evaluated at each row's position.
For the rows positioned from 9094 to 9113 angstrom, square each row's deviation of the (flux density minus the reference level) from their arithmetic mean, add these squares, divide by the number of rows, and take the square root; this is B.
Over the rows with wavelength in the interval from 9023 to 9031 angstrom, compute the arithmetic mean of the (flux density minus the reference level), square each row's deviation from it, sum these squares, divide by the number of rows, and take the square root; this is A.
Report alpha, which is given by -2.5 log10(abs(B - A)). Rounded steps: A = 3.0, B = 7.01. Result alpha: -1.5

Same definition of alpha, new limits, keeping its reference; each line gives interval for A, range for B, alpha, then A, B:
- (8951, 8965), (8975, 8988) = -0.7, 6.4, 4.59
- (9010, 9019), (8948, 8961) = -0.5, 3.4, 4.97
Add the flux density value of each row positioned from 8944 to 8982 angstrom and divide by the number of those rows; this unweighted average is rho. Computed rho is 76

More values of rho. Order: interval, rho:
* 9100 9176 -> 68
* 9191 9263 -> 70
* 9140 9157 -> 66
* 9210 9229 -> 72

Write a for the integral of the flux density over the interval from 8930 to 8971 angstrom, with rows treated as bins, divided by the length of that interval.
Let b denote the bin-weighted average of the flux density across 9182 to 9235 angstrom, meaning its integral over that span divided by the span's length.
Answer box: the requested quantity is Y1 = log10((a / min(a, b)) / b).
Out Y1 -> -1.83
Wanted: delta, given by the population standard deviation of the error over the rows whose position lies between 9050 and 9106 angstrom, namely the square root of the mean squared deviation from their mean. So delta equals 3.1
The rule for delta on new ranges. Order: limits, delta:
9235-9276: 0.4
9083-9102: 1.2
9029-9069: 3.5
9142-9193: 1.3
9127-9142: 0.5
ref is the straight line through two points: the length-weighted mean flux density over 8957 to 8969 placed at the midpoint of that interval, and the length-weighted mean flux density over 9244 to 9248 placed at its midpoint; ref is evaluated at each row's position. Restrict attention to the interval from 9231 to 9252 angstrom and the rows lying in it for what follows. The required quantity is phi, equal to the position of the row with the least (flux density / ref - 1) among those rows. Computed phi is 9238.45 angstrom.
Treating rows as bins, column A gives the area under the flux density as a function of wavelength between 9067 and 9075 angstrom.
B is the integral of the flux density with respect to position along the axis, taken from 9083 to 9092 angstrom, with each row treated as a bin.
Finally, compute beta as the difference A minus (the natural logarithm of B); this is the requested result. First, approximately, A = 482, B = 654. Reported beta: 475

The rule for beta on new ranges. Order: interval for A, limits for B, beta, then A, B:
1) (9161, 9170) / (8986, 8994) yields 600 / 606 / 518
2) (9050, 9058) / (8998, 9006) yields 464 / 471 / 547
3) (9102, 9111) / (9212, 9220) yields 624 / 630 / 574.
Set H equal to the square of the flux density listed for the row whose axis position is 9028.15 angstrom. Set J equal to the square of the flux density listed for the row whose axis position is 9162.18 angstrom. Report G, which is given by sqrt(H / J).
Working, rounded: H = 6323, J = 3738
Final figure 1.30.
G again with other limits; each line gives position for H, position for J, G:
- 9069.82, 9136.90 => 0.95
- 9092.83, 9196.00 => 0.93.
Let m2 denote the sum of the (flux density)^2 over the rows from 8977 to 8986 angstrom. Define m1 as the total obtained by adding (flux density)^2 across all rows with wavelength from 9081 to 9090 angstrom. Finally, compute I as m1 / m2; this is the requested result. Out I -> 0.93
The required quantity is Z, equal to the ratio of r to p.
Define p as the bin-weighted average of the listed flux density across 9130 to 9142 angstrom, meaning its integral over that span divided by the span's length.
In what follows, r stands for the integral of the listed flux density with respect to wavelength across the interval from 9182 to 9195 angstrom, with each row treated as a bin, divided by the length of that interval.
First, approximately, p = 67.3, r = 70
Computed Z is 1.04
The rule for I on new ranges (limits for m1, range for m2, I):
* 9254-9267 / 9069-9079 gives 1.38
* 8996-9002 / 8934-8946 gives 0.32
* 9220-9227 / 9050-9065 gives 0.68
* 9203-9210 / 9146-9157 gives 0.75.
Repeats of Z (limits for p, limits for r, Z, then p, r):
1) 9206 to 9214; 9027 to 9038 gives 0.97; 74.7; 72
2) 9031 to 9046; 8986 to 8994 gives 0.99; 65.4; 65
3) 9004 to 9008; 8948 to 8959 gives 1.06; 73.0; 78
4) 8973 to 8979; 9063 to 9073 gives 0.80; 74.3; 59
